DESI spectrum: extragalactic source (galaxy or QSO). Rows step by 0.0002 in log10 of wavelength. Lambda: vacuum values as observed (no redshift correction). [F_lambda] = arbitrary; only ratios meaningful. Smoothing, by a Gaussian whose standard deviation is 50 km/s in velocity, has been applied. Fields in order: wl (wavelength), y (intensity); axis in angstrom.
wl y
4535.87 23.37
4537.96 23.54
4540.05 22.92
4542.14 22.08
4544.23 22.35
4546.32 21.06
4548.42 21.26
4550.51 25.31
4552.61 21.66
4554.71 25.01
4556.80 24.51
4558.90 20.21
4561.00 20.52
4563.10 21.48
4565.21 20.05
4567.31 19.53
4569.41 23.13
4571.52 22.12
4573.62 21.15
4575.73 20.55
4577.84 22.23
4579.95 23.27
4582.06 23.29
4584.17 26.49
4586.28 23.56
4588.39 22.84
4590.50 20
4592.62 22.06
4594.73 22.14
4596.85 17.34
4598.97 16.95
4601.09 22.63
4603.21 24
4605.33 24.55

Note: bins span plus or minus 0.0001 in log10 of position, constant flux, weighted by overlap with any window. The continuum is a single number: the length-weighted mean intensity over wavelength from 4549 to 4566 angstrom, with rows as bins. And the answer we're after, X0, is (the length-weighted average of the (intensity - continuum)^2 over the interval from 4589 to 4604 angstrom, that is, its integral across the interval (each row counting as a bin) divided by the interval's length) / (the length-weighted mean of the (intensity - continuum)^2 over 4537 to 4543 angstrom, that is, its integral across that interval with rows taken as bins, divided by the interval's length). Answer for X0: 14.3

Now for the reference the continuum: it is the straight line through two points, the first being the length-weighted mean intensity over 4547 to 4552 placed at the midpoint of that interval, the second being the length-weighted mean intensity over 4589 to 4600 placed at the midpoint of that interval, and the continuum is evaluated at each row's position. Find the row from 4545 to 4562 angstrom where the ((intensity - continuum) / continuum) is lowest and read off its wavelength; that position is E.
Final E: 4558.90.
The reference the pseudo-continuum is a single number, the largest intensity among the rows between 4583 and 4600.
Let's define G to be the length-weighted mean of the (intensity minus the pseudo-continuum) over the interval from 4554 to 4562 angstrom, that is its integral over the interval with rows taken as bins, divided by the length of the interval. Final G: -4.0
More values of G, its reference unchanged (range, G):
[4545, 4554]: -4.1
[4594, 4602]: -6.9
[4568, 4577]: -4.8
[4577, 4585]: -2.7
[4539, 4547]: -4.3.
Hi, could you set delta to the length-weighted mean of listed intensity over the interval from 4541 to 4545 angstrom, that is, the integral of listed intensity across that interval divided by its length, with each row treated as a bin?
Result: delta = 22.2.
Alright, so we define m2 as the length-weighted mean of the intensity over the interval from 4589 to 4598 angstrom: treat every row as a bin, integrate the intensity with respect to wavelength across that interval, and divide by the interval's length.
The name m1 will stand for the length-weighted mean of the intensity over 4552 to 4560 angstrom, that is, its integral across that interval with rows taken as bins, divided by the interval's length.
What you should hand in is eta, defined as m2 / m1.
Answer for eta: 0.89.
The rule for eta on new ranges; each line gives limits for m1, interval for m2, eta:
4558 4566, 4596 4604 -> 0.98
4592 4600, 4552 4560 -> 1.18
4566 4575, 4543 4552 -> 1.05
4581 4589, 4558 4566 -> 0.85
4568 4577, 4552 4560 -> 1.06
